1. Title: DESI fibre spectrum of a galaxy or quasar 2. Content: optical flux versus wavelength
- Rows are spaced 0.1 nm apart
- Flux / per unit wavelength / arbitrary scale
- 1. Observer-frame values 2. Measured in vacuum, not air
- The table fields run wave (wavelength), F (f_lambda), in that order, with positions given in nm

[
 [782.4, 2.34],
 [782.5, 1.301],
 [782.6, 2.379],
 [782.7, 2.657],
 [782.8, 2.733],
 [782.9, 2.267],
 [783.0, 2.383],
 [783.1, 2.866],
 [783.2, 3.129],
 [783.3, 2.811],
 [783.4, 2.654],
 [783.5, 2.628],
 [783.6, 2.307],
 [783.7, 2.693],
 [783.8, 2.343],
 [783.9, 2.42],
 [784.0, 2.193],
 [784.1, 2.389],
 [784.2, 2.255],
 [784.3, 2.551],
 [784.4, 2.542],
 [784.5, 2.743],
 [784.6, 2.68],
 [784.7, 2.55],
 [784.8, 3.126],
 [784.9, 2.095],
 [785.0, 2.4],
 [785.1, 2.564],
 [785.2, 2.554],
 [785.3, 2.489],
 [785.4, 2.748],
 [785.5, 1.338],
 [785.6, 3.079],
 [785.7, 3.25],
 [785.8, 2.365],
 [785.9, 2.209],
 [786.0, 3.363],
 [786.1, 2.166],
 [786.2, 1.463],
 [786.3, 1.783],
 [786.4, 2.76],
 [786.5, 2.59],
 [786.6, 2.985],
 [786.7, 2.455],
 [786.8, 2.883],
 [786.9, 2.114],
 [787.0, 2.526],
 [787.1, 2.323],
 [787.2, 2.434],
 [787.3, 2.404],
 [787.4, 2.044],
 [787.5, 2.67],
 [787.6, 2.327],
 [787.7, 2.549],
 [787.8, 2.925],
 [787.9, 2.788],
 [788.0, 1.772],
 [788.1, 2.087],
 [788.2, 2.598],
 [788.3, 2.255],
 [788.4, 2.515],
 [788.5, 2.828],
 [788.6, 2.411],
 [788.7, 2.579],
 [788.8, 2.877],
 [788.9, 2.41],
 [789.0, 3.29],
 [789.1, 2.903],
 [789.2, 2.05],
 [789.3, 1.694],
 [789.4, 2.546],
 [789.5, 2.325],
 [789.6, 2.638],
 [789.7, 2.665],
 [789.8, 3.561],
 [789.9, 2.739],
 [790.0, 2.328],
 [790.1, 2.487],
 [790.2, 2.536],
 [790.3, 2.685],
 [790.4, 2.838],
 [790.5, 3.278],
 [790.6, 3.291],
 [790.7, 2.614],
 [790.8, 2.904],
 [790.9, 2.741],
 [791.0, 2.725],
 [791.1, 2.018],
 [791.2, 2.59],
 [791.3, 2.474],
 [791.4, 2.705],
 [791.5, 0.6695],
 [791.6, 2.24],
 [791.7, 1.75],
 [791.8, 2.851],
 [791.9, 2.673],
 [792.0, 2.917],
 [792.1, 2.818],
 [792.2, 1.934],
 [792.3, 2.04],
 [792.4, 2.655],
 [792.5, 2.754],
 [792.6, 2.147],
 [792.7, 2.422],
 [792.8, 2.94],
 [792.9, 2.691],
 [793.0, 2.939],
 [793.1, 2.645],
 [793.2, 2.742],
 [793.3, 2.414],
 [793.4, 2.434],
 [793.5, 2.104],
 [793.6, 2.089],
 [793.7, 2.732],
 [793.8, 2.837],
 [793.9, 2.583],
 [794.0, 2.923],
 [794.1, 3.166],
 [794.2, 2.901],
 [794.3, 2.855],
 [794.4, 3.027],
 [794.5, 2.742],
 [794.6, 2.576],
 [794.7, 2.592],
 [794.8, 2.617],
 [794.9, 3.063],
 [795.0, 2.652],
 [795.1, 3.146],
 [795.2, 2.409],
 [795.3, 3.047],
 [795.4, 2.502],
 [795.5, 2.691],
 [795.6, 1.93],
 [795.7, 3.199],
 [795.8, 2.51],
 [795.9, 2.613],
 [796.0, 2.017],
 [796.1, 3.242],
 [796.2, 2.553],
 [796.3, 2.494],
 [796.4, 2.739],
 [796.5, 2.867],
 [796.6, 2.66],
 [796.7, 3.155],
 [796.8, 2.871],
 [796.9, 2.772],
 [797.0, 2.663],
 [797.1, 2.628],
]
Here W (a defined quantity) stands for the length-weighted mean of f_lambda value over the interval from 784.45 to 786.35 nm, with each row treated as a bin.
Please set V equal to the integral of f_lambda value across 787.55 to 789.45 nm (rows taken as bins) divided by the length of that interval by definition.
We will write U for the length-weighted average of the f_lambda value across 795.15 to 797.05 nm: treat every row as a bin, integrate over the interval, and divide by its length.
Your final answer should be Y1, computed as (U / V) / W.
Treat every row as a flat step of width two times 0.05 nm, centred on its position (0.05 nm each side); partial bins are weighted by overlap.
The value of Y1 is 0.435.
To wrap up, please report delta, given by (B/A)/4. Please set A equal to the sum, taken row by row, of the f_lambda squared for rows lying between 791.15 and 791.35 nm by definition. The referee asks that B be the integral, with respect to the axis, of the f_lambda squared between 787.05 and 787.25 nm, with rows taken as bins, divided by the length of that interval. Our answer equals 0.11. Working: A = 13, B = 5.7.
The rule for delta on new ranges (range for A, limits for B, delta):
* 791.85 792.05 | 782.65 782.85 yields 0.12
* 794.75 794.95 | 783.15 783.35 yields 0.14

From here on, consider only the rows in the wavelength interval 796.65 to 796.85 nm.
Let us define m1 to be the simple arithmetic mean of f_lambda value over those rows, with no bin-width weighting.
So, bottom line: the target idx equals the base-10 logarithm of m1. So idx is 0.48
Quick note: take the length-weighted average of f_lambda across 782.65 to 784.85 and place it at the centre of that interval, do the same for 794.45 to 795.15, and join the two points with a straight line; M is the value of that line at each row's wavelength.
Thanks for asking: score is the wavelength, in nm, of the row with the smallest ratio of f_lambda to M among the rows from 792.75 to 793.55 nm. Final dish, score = 793.5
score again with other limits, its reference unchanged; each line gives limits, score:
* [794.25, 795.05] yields 794.6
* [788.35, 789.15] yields 788.9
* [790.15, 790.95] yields 790.2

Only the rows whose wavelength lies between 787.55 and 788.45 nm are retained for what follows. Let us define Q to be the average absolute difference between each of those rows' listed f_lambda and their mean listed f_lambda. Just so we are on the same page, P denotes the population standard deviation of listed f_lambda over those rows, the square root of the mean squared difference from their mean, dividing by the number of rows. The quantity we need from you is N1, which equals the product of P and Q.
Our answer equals 0.09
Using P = 0.34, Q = 0.28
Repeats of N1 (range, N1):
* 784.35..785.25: 0.05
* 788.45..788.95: 0.04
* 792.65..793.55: 0.06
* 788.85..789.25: 0.20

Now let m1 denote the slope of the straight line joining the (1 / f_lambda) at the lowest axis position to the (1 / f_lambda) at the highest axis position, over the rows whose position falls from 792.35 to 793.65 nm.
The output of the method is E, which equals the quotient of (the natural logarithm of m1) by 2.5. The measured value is -0.99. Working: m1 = 0.085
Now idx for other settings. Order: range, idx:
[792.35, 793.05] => 0.42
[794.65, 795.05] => 0.44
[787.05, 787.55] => 0.38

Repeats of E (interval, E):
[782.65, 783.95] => -1.39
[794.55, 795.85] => -1.91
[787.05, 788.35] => -1.81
